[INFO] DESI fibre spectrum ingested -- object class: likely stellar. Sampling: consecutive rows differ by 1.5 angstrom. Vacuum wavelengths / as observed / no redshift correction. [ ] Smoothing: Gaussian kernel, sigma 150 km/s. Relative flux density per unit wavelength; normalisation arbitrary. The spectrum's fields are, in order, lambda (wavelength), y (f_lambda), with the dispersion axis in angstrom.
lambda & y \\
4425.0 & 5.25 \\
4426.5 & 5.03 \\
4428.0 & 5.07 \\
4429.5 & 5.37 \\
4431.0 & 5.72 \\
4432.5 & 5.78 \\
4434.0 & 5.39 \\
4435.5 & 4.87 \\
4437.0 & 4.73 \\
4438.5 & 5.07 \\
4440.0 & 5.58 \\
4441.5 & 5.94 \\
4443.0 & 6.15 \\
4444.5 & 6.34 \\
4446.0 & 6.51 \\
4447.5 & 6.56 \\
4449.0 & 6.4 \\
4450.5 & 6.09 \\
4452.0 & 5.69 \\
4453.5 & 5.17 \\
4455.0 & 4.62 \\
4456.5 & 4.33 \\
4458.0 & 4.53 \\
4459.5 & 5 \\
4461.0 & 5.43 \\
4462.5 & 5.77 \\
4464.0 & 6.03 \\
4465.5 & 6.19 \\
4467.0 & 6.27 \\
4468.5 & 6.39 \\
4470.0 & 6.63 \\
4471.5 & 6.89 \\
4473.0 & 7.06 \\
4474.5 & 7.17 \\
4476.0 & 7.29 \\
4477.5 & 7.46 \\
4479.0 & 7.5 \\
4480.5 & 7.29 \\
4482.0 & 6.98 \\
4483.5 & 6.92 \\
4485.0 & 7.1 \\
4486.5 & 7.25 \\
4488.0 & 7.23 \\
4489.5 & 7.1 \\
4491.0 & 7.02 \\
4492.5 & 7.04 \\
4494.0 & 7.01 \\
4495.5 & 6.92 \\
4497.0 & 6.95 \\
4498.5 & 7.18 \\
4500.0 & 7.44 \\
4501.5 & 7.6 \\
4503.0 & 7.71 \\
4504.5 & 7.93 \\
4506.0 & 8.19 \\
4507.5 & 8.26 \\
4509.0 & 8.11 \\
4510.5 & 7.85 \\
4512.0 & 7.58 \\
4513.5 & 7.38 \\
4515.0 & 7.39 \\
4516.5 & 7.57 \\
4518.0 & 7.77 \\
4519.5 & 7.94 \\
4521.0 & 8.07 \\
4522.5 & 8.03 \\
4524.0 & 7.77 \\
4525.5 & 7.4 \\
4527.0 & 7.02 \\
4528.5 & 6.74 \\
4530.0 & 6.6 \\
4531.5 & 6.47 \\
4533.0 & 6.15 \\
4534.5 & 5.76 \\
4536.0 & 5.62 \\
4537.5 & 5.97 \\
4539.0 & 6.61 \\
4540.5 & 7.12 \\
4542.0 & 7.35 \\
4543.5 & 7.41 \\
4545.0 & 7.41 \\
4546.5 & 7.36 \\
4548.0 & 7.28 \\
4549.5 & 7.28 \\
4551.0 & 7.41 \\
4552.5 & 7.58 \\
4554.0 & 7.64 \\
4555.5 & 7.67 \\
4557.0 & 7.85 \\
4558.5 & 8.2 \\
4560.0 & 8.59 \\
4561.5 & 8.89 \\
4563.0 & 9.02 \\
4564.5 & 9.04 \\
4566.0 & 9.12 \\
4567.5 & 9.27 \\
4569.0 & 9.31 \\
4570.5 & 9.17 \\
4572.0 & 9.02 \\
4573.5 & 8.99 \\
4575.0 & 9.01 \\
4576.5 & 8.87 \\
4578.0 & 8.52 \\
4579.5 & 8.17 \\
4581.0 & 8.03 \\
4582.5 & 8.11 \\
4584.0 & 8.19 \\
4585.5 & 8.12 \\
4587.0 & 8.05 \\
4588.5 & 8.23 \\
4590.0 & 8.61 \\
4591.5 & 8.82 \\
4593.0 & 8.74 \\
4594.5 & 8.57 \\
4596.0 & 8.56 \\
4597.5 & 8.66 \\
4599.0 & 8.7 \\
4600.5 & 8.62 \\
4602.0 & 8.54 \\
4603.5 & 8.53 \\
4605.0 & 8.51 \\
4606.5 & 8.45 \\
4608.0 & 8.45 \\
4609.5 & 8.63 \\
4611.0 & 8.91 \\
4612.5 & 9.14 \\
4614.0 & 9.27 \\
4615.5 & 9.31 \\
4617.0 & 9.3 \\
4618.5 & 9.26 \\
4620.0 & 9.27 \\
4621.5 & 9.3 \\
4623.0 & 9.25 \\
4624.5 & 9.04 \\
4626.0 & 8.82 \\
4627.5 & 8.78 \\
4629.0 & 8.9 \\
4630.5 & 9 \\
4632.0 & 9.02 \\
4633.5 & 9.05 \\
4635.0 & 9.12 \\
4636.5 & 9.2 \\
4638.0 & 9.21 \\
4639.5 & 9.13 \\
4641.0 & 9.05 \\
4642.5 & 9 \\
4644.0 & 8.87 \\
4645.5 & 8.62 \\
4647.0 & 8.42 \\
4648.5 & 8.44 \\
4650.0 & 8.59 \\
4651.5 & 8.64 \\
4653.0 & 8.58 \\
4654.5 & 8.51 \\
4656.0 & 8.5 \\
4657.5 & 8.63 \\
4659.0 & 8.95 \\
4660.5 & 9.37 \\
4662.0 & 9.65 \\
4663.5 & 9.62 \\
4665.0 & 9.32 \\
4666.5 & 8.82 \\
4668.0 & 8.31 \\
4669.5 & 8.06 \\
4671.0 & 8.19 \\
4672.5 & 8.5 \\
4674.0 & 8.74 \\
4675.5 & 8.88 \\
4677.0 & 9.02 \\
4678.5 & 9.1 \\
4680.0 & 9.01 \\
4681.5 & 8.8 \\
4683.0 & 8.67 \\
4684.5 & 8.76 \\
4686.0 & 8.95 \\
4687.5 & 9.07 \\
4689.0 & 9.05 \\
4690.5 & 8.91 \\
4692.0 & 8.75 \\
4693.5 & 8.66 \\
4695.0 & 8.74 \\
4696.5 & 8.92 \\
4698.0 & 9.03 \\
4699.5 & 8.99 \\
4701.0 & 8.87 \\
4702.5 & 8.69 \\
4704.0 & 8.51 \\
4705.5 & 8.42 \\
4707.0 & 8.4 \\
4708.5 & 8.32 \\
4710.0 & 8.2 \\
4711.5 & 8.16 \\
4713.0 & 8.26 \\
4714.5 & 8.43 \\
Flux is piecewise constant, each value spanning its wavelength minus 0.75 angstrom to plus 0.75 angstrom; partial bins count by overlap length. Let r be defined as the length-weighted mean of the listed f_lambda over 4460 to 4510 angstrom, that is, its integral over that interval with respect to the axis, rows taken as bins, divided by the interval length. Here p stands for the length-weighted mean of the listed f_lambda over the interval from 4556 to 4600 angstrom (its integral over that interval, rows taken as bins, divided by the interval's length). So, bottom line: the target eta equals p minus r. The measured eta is 1.57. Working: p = 8.63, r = 7.1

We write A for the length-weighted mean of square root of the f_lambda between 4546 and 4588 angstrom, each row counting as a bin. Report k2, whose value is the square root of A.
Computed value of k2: 1.70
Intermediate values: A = 2.89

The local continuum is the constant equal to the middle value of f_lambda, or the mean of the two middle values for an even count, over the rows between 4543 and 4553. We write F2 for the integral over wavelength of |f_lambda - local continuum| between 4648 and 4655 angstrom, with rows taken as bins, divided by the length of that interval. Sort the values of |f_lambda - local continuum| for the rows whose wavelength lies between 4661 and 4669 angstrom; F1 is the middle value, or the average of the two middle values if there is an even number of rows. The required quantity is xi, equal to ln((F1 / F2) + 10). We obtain 2.46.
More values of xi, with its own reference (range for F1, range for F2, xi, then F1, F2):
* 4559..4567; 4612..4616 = 2.39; 1.6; 1.8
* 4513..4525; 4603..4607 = 2.34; 0.4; 1.1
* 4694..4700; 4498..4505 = 2.79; 1.5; 0.2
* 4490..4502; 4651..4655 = 2.33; 0.4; 1.2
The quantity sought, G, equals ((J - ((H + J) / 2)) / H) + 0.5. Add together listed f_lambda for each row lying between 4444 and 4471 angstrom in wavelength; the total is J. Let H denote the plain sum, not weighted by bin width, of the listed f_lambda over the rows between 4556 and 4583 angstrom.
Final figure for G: 0.331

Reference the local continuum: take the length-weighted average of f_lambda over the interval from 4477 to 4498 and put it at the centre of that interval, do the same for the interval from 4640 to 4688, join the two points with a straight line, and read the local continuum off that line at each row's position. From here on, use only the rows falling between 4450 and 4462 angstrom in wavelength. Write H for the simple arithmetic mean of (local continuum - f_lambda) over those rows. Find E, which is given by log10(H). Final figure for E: 0.2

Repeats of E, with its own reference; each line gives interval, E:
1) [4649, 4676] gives -1.7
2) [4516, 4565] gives -0.7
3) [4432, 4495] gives -0.2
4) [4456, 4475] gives 0.0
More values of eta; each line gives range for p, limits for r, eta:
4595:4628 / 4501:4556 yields 1.55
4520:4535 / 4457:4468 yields 1.45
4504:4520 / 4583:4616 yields -0.80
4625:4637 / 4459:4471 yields 2.98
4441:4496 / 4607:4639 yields -2.64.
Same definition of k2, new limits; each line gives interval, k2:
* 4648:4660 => 1.71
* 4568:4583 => 1.72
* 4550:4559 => 1.67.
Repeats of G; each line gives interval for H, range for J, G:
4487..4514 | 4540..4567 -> 0.529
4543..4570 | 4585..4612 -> 0.525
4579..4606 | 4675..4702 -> 0.528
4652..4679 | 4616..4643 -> 0.516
